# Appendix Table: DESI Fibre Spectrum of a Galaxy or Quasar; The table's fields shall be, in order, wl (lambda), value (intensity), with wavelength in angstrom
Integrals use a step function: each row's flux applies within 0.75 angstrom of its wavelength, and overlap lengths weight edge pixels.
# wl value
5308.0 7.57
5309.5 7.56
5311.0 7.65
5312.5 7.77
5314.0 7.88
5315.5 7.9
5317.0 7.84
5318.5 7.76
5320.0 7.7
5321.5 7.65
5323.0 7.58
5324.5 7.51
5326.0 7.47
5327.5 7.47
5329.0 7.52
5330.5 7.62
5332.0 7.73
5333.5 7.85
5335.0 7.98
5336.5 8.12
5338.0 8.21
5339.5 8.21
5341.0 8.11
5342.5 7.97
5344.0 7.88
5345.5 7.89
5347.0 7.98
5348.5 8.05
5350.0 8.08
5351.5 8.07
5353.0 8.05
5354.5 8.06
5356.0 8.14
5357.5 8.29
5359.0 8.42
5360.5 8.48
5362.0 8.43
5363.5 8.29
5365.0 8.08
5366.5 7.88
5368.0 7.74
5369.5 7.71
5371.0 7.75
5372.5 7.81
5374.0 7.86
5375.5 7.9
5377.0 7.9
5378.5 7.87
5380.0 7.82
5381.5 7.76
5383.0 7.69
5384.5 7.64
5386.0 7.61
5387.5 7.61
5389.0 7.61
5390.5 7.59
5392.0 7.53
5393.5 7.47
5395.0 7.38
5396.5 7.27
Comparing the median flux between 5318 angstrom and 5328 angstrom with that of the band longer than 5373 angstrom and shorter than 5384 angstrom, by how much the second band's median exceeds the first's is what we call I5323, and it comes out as 0.28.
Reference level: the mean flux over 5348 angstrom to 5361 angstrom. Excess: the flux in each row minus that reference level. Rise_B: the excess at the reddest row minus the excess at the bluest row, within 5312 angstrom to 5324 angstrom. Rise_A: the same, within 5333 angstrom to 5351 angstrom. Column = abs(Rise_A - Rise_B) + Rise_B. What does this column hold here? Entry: 0.23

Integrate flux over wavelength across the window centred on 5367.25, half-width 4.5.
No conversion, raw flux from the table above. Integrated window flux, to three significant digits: 71.2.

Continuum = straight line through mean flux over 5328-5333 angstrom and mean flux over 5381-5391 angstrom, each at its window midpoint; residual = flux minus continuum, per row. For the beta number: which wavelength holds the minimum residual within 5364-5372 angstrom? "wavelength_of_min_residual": 5369.5 angstrom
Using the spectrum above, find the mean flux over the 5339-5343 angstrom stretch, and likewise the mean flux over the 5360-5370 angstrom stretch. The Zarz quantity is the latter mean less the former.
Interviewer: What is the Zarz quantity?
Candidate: 0.0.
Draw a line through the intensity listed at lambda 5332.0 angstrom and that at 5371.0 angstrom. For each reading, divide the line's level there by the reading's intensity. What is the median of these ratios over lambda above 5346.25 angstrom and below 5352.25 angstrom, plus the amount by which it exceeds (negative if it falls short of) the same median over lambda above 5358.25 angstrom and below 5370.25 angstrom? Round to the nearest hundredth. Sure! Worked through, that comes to 0.97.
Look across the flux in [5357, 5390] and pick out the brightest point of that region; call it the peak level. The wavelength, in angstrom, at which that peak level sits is 5360.5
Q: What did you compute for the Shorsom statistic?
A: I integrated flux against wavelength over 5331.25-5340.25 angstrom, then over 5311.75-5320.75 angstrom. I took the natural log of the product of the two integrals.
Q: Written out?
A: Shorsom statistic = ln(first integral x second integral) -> 8.53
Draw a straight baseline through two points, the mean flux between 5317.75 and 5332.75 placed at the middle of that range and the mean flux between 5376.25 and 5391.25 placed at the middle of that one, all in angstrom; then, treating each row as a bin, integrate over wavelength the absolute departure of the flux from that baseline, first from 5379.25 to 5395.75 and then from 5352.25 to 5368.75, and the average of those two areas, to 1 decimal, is 5.3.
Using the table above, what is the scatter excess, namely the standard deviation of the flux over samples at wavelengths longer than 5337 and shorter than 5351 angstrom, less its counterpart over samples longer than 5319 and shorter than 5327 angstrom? 0.03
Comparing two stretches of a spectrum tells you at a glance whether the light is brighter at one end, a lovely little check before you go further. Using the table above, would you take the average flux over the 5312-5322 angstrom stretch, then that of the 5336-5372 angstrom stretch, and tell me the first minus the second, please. -0.29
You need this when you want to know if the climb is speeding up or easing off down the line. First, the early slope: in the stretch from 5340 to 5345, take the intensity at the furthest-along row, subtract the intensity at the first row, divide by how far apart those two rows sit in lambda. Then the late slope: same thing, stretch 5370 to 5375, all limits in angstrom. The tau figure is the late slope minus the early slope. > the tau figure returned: 0.11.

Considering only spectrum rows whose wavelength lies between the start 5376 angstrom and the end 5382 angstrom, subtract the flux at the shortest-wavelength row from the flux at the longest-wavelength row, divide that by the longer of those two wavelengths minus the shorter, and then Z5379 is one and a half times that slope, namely -0.05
